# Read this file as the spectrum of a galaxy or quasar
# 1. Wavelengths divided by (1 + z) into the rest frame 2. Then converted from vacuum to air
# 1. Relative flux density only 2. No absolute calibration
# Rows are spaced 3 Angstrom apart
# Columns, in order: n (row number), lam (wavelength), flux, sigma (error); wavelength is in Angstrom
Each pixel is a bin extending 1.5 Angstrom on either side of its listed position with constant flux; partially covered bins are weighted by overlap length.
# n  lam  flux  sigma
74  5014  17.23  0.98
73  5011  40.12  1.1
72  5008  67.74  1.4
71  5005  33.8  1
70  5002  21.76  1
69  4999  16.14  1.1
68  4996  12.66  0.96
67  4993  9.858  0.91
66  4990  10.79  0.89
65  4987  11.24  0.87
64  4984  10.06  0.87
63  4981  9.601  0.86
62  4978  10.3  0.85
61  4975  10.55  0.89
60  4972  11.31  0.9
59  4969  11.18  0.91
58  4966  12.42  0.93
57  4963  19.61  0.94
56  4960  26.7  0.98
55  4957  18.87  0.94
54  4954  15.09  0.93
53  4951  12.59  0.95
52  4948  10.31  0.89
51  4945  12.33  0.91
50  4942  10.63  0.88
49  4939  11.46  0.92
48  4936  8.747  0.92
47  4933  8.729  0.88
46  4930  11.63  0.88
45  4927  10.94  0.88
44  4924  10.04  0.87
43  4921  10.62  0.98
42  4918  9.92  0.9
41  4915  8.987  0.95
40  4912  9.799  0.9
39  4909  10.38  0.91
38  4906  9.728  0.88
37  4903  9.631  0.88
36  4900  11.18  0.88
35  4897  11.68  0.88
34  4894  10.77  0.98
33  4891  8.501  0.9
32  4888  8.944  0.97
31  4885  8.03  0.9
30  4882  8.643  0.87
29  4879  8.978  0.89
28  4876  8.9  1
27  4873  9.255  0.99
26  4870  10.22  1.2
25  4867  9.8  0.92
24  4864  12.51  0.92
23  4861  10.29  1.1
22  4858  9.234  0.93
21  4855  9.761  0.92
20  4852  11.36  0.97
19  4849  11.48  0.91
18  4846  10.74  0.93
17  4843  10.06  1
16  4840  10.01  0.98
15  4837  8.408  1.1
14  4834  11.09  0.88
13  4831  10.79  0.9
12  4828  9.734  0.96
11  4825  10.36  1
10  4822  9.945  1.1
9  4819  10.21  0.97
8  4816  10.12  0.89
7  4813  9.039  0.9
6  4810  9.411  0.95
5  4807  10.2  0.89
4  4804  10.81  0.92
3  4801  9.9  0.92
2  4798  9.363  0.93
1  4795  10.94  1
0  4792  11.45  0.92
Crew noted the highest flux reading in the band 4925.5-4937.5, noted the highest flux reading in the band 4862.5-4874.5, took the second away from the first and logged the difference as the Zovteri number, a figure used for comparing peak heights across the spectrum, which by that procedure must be -0.9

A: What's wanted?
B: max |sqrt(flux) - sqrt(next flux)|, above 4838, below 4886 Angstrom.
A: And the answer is 0.406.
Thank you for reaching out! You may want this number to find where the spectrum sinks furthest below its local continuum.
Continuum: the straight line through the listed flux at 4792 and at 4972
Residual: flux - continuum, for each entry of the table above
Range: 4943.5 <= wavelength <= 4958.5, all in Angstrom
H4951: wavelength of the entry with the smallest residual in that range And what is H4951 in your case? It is 4948 Angstrom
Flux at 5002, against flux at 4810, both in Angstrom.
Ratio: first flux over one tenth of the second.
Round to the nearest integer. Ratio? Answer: 23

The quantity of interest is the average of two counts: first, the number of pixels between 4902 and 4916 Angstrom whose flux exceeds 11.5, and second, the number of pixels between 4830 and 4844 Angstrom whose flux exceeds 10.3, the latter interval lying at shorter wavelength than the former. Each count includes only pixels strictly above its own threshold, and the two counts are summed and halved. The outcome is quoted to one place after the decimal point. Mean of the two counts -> 1.0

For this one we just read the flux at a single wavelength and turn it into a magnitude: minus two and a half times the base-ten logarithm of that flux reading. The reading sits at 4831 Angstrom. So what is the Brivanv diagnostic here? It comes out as -2.58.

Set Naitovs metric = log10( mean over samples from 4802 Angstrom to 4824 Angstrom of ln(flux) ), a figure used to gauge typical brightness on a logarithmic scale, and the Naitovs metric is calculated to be 0.361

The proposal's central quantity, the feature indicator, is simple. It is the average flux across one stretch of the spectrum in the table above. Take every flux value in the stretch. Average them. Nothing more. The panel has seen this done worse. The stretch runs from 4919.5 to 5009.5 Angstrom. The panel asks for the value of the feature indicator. 15.26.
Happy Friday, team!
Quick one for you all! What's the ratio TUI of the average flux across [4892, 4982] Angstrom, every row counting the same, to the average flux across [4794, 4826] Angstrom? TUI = 1.18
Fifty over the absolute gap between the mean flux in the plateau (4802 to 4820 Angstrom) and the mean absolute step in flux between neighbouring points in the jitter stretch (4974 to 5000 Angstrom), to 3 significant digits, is 5.76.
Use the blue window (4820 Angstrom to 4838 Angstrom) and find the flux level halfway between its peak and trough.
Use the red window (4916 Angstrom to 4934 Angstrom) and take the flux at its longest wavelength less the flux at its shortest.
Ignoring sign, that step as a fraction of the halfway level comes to 0.12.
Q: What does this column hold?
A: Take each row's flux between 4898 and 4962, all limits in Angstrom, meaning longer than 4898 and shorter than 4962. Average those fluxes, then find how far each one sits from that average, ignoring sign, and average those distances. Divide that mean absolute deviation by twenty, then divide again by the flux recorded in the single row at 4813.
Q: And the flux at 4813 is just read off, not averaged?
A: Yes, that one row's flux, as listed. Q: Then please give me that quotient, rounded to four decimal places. 0.0139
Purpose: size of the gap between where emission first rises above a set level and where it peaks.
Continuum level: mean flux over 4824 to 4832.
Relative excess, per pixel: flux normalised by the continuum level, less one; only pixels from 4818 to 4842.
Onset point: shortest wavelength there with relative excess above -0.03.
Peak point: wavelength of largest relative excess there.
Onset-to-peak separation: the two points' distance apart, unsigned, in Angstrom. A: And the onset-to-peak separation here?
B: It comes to 15 Angstrom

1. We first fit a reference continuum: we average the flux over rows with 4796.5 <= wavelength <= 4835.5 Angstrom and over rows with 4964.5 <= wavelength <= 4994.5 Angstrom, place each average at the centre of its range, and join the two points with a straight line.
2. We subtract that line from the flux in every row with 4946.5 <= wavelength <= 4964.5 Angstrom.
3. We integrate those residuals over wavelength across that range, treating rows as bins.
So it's 118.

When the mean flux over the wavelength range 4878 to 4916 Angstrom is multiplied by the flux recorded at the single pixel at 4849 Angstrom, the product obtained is 111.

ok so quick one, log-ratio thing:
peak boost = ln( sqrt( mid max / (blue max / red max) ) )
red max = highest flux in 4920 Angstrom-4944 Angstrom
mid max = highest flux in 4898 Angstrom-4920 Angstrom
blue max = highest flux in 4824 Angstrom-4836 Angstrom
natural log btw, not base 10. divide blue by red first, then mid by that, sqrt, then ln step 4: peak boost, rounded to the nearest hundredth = 1.23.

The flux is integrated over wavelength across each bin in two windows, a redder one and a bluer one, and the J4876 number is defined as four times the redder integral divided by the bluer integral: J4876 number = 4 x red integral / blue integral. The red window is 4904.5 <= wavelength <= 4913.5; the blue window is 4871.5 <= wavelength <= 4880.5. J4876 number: 4.4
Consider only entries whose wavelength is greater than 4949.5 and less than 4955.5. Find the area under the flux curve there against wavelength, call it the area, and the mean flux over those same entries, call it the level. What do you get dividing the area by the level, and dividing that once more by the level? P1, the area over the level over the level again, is 0.4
